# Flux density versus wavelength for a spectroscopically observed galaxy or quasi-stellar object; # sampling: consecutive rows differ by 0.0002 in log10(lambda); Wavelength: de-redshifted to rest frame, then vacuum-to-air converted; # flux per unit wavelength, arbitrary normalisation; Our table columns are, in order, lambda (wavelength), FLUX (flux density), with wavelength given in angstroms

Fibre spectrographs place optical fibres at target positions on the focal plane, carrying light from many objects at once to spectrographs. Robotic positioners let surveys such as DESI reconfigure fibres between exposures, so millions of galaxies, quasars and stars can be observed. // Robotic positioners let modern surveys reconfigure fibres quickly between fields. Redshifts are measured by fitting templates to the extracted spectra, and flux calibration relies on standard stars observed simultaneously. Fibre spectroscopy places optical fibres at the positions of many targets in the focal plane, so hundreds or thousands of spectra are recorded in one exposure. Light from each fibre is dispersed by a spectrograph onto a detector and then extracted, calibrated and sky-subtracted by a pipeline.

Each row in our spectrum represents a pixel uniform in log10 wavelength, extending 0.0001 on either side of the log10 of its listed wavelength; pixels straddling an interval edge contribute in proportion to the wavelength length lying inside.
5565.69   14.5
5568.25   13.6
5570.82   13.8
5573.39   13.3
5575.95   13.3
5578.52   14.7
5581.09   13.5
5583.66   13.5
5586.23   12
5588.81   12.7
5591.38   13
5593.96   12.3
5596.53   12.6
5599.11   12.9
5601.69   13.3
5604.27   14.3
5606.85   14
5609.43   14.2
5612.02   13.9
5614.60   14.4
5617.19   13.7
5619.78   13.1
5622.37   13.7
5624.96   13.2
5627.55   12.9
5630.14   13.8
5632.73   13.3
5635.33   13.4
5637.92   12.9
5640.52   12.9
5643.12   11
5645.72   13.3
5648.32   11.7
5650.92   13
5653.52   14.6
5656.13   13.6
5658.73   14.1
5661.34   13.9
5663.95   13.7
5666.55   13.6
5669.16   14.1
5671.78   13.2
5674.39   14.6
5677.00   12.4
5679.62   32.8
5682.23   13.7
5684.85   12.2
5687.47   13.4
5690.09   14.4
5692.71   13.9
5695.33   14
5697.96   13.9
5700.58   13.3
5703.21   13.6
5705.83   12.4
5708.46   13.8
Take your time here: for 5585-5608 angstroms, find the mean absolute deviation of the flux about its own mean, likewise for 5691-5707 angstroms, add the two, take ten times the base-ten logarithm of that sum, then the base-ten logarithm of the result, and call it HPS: -1.2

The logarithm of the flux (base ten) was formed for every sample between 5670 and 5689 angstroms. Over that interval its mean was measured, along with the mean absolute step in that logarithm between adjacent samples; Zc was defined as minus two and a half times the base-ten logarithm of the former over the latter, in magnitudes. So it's -2.1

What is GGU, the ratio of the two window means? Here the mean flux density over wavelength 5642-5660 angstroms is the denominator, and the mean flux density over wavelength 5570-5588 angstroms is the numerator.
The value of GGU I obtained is 1.03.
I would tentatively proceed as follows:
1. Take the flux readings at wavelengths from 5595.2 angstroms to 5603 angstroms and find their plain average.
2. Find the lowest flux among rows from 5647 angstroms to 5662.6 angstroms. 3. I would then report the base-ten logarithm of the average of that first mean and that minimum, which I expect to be 1.09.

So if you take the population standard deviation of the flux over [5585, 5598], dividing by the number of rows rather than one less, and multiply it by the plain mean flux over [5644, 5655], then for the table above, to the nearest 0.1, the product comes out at 4.5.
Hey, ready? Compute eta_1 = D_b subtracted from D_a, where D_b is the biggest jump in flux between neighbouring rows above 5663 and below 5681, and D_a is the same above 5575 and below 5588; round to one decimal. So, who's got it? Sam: -18.9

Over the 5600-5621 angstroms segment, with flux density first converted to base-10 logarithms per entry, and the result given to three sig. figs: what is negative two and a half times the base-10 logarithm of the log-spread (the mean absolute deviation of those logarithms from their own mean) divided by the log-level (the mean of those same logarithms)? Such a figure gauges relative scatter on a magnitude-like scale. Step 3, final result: 4.97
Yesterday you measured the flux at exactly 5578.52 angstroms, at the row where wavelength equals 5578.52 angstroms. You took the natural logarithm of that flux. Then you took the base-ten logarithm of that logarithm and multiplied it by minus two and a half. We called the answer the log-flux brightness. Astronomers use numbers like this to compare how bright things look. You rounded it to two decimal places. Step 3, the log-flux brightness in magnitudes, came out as -1.07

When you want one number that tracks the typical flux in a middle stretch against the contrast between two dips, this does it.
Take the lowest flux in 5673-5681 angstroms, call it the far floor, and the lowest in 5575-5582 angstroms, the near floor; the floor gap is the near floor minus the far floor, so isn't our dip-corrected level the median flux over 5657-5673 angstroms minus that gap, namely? 12.9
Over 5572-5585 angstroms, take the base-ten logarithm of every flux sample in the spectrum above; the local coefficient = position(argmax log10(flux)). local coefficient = 5578.52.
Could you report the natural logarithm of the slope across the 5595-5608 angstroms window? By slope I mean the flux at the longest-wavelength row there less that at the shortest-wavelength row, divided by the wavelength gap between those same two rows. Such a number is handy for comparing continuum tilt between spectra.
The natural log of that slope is -2.0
